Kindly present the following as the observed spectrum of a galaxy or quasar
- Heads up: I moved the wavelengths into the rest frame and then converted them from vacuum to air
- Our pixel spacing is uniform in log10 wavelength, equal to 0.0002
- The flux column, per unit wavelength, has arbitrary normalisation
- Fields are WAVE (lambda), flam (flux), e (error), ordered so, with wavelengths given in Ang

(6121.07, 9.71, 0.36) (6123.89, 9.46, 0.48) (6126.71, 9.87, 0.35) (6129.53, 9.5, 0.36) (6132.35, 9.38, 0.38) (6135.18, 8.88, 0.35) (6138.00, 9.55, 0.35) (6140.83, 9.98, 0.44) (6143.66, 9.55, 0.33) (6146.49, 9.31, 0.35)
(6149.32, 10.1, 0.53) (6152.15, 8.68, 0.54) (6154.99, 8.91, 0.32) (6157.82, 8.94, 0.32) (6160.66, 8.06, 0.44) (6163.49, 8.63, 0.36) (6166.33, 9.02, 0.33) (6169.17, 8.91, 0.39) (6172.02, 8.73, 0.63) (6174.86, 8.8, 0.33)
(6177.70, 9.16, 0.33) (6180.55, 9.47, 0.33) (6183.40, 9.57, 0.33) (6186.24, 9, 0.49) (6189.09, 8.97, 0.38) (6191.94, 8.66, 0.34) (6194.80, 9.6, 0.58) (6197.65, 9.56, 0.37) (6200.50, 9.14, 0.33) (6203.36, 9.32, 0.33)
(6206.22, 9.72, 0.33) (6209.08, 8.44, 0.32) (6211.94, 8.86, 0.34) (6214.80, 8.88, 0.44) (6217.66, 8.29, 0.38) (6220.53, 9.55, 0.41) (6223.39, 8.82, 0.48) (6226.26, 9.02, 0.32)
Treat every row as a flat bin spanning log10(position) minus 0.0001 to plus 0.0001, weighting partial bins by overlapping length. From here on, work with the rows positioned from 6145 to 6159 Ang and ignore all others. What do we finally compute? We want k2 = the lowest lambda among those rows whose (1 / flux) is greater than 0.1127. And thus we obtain 6152.15 Ang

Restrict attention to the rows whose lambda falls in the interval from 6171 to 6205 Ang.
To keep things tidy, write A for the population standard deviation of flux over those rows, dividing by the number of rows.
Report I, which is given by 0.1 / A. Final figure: 0.31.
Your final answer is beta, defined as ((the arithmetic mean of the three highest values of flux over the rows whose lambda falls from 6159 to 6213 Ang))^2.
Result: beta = 93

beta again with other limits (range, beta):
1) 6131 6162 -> 98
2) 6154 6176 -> 80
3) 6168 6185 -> 88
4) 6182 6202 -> 92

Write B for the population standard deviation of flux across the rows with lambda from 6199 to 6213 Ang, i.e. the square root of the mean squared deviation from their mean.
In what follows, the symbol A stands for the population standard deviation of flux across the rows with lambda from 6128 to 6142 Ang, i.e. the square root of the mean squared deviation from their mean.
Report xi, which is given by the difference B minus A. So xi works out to 0.08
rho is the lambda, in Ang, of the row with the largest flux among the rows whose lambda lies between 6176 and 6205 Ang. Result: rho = 6194.80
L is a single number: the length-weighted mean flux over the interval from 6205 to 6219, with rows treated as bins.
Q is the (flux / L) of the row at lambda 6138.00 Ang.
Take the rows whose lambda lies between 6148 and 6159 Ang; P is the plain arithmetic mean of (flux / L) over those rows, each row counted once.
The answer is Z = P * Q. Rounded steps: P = 1.04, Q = 1.08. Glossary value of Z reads 1.12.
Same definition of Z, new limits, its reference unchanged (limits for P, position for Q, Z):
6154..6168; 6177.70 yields 1.02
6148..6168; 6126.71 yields 1.13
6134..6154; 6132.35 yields 1.14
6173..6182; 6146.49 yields 1.09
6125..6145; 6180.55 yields 1.16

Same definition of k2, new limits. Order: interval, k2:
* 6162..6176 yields 6163.49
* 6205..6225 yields 6209.08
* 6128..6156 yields 6152.15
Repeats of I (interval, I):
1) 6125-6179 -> 0.20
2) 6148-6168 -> 0.18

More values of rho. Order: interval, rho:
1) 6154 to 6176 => 6166.33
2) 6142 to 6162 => 6149.32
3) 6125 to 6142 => 6140.83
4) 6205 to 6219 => 6206.22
